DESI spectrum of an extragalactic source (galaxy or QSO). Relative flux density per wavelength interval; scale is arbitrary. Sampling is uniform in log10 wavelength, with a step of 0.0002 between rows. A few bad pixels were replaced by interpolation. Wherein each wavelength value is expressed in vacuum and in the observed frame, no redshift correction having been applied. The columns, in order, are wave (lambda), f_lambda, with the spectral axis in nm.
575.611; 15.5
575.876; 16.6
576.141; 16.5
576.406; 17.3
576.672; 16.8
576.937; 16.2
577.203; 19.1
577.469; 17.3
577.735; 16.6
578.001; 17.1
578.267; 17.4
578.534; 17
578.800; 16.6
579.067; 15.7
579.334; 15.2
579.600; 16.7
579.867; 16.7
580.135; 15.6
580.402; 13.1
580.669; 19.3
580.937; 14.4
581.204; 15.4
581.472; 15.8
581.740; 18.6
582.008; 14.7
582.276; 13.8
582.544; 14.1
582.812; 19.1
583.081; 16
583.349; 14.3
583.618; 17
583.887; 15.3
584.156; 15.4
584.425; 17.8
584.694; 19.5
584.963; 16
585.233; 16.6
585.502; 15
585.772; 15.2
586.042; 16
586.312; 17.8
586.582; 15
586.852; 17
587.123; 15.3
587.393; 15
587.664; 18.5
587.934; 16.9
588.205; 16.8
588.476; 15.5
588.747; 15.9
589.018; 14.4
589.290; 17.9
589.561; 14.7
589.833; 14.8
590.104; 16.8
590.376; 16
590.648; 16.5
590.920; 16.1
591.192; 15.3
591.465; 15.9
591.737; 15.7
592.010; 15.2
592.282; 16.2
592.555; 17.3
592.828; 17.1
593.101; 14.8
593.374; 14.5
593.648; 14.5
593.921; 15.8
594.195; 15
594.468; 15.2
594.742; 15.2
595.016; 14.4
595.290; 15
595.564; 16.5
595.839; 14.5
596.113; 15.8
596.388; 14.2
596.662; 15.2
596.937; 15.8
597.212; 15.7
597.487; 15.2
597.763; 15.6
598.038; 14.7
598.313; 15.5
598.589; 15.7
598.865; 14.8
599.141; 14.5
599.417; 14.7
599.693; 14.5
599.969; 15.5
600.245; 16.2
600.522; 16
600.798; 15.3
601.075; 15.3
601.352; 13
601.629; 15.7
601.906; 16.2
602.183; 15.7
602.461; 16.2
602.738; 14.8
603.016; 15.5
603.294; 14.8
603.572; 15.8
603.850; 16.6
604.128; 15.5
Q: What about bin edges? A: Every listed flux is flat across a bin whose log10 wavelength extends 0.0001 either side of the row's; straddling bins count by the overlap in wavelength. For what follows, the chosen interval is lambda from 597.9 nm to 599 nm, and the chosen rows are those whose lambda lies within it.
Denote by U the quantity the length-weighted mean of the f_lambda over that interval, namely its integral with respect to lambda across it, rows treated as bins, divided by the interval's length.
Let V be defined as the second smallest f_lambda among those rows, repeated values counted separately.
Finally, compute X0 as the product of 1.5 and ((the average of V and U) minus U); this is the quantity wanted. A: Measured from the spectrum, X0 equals -0.3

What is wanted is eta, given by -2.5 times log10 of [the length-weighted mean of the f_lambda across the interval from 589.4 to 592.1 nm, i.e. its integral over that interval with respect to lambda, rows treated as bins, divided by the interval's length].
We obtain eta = -2.99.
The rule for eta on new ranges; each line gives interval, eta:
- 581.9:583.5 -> -2.97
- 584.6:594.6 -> -3.01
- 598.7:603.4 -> -2.96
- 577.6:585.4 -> -3.03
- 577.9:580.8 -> -3.04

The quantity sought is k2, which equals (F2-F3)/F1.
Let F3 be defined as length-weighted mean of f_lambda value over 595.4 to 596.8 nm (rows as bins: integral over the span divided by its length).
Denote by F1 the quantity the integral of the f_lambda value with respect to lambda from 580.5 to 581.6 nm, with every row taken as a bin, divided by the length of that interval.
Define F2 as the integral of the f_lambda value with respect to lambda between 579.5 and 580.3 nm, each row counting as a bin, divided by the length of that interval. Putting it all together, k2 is 0.06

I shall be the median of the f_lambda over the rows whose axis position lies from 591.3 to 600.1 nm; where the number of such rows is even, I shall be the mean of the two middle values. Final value 15.2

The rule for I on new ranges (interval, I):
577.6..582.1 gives 16.6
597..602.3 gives 15.5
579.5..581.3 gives 15.6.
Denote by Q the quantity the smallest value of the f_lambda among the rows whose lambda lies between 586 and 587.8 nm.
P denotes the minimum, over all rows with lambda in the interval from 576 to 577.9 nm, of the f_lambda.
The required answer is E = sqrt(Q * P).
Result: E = 15.6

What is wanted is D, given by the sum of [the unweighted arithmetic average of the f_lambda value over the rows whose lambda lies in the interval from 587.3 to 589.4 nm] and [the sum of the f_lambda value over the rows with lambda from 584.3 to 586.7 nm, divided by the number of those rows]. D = 32.9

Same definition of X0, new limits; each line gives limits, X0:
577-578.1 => -0.3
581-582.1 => -0.5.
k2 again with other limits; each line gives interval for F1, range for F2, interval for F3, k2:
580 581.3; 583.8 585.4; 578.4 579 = 0.01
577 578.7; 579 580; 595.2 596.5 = 0.05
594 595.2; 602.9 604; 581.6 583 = -0.03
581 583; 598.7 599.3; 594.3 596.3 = -0.03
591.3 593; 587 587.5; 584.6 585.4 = -0.12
